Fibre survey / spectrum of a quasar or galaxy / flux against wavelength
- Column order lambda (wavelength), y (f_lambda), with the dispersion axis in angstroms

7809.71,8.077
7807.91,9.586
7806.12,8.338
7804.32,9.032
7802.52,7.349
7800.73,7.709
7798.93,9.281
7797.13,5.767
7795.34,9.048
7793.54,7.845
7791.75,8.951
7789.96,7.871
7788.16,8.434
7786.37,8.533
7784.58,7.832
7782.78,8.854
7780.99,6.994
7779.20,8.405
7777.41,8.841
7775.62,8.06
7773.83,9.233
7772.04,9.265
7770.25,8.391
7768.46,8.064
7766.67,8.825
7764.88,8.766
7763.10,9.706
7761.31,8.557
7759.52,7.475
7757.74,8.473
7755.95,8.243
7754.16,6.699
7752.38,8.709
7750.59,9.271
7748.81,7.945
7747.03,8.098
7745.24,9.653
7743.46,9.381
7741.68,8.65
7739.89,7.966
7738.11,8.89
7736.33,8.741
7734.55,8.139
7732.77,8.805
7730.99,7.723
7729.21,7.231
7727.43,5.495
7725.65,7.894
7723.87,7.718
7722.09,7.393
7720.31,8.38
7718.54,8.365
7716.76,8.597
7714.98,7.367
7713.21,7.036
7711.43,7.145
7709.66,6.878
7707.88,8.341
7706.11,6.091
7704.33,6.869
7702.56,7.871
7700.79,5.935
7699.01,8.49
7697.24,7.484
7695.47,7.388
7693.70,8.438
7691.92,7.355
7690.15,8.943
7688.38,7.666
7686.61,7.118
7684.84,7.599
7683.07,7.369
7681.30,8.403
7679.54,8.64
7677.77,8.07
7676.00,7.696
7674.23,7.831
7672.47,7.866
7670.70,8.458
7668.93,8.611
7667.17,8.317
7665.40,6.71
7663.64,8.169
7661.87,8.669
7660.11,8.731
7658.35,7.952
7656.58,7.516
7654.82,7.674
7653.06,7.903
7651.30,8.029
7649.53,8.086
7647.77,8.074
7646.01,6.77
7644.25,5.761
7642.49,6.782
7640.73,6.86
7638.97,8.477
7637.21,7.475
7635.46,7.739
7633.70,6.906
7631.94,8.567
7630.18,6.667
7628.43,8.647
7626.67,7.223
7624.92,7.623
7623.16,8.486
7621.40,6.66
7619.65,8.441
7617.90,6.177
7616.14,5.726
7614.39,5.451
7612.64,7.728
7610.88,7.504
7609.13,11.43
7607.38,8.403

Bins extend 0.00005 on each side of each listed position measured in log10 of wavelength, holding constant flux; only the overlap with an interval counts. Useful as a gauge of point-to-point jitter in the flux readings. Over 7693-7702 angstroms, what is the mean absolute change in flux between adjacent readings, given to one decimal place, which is 1.2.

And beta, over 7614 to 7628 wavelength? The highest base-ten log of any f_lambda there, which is 0.929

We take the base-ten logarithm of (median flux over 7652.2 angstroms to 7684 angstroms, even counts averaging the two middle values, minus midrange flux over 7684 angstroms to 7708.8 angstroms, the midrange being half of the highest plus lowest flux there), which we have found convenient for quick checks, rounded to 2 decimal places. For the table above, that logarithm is -0.24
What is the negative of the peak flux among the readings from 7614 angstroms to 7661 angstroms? -8.7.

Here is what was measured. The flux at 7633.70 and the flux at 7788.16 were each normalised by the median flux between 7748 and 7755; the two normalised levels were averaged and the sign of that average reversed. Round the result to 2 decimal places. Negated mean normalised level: -0.92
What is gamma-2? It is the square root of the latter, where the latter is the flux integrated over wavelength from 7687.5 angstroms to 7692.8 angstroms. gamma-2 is 6.51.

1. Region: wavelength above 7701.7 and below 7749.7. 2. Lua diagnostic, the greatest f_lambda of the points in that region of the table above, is 9.653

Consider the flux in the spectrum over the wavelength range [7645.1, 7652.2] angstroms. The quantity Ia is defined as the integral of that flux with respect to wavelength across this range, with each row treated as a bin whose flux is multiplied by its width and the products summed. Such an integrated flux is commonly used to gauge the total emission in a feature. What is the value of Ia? 55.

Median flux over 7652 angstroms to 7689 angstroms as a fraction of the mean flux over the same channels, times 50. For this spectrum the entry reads 49.7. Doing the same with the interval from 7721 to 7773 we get 50.7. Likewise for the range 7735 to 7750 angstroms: 50.2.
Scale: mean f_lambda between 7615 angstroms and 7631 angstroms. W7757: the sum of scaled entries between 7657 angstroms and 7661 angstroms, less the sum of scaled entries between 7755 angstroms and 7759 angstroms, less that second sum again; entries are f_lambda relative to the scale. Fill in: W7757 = -2.30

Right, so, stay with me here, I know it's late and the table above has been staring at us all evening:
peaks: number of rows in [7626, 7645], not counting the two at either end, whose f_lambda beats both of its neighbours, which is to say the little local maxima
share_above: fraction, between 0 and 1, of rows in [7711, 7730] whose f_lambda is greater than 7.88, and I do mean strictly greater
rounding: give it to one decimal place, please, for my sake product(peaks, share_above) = 1.5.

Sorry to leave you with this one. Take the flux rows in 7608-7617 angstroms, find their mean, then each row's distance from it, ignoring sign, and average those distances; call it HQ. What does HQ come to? 1.61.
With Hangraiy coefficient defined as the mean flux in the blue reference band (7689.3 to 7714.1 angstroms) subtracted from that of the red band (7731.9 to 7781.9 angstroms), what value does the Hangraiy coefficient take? 1.1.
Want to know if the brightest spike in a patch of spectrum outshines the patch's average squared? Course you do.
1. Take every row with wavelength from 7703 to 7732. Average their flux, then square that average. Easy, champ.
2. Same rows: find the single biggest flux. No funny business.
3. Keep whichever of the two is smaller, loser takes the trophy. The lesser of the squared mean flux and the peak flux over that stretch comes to 8.6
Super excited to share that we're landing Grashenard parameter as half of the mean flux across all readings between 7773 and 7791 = 4.15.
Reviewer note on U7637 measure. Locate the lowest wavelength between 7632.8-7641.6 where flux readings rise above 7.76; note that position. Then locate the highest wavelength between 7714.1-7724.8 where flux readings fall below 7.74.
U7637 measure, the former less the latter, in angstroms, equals -84.9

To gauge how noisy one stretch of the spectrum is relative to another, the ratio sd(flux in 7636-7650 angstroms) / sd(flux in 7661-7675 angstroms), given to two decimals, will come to 1.43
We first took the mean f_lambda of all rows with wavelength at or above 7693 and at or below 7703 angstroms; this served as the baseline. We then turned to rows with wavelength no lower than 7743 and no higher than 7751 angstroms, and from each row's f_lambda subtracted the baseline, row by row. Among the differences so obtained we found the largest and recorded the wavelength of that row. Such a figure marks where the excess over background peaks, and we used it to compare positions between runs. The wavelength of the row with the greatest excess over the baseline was 7745.24 angstroms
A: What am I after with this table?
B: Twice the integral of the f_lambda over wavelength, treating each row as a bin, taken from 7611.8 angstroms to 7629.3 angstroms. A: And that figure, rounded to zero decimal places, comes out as 253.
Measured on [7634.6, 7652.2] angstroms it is 261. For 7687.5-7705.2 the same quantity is 271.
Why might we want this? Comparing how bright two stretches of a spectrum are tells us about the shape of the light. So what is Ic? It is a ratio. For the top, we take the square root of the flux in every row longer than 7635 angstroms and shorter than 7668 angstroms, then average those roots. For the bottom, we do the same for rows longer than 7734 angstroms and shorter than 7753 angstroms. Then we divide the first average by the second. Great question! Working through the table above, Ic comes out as 0.939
